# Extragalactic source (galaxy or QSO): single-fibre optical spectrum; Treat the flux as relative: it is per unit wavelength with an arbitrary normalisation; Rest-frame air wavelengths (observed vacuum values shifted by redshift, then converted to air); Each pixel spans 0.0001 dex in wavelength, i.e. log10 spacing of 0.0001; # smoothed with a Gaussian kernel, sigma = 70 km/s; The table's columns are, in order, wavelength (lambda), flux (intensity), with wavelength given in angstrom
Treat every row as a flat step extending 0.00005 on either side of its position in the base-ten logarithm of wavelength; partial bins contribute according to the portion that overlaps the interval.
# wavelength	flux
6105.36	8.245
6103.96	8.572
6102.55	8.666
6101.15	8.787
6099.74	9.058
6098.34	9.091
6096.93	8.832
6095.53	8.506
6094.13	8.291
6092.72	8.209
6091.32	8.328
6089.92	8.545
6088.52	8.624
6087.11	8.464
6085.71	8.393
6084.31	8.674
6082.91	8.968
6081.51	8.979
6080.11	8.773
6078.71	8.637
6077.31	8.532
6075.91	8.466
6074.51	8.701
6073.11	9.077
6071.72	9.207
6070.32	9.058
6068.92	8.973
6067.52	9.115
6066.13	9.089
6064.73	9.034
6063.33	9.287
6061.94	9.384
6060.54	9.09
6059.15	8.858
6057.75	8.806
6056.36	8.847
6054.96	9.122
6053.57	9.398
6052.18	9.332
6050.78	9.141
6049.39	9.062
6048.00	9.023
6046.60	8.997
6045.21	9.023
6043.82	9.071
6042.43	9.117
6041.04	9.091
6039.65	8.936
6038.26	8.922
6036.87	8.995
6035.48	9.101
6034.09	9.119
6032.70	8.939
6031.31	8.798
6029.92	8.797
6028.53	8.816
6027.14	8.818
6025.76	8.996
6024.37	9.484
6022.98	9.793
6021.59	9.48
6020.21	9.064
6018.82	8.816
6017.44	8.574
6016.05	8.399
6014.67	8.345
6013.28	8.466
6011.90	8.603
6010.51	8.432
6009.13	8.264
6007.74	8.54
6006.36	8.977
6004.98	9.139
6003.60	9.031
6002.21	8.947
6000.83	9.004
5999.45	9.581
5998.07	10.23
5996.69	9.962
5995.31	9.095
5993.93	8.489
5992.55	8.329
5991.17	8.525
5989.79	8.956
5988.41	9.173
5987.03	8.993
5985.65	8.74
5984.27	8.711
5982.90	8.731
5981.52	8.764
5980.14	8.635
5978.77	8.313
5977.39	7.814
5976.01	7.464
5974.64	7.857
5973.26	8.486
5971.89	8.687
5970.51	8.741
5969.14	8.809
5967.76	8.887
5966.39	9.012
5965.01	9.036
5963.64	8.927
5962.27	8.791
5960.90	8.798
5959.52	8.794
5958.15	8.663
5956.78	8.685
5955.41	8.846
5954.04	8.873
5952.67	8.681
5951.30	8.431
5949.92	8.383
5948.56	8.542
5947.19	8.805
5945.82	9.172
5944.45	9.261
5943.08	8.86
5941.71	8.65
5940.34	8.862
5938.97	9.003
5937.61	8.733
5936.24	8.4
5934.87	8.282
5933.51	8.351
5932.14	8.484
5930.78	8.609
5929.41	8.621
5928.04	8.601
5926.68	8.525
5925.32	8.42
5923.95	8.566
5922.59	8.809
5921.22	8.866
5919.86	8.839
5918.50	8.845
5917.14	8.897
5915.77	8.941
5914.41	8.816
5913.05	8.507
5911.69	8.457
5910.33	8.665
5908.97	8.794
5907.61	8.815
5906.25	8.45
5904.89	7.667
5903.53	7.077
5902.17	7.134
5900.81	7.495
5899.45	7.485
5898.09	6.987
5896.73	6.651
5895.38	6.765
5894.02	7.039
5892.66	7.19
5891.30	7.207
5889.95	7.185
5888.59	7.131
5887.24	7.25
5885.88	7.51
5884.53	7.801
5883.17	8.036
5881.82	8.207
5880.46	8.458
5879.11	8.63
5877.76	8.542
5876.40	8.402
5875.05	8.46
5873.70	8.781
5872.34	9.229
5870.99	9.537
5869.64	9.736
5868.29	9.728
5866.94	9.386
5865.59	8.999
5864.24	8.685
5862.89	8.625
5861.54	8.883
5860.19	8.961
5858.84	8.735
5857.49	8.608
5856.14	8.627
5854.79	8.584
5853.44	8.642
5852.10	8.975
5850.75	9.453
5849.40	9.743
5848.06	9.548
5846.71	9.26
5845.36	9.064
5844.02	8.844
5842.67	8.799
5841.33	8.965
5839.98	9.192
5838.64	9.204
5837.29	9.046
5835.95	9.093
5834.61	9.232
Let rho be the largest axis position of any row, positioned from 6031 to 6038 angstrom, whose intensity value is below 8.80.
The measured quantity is 6031.31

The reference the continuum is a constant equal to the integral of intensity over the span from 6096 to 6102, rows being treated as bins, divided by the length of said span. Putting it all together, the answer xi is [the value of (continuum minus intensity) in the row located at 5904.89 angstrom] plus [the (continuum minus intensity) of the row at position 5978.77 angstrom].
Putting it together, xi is 1.9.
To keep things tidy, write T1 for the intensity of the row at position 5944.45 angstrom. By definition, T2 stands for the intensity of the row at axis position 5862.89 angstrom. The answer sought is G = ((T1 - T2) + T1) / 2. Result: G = 4.95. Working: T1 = 9.261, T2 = 8.625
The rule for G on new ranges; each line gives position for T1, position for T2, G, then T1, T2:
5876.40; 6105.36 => 4.28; 8.402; 8.245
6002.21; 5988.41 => 4.36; 8.947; 9.173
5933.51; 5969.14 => 3.95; 8.351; 8.809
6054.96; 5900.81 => 5.37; 9.122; 7.495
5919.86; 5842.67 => 4.44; 8.839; 8.799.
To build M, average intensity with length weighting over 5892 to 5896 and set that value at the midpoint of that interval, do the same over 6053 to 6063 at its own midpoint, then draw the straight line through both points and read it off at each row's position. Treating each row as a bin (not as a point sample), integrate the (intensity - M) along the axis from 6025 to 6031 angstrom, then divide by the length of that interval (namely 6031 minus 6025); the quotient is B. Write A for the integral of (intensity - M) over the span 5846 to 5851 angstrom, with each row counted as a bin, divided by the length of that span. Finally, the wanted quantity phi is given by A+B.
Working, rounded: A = 3.1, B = 0.2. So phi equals 3.2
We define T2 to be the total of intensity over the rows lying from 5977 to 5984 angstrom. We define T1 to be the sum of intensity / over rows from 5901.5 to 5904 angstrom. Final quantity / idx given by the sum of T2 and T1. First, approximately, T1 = 14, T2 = 42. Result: 56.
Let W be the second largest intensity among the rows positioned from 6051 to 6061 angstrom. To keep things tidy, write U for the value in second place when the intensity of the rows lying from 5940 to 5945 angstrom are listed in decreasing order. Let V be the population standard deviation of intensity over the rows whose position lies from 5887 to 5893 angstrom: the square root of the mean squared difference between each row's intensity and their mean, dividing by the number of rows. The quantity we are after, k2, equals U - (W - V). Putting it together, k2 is -0.4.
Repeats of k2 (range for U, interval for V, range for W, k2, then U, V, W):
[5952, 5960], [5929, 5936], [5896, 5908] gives 0.5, 8.846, 0.14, 8.45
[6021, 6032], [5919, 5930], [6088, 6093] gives 1.1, 9.484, 0.15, 8.545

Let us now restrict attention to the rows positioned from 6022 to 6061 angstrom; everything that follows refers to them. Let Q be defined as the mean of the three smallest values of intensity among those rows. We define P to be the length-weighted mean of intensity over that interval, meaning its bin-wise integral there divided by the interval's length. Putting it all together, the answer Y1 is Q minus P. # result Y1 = -0.26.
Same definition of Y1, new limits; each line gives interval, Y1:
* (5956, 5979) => -0.87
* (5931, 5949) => -0.38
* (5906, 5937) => -0.29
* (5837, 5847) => -0.17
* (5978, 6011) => -0.60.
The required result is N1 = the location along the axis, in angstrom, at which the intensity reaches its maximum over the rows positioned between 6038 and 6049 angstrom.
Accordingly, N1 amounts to 6042.43 angstrom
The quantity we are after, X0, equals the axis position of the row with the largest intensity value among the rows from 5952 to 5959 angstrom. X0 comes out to 5954.04 angstrom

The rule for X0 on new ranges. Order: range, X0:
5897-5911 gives 5907.61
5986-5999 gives 5998.07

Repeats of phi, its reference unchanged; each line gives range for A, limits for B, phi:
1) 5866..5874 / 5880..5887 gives 3.8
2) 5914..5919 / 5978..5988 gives 2.2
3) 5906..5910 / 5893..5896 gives 1.5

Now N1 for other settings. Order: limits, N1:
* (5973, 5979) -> 5973.26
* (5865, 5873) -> 5869.64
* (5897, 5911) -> 5907.61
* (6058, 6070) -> 6061.94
